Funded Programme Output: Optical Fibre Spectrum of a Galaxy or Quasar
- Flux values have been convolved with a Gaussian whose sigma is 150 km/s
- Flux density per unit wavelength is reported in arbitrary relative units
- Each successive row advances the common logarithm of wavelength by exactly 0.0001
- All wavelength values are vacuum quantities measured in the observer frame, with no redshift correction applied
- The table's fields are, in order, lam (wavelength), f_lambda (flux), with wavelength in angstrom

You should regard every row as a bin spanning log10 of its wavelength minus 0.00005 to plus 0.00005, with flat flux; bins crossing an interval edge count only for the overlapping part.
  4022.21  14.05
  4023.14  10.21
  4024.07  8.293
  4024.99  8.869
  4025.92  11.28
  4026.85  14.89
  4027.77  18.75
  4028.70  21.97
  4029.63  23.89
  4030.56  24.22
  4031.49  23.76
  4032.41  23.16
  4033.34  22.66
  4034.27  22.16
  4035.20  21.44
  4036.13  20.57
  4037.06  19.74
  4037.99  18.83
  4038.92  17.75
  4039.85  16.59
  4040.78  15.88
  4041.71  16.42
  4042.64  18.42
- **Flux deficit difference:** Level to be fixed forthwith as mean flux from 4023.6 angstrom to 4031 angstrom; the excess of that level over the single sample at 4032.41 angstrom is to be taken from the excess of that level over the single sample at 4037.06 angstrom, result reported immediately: 3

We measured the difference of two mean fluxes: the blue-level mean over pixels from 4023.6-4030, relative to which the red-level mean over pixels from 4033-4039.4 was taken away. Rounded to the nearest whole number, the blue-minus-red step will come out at -5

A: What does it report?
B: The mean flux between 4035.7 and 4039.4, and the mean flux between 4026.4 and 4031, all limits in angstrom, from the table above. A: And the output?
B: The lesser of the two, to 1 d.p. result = 19.2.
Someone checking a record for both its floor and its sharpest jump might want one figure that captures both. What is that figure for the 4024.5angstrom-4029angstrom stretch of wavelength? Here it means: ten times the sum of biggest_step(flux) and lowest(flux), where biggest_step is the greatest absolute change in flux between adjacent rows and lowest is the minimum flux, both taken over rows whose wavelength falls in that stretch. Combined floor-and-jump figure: 127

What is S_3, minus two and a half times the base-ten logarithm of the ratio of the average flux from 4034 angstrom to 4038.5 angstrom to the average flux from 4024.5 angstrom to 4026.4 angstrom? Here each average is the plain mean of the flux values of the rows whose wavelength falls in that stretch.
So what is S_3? -0.77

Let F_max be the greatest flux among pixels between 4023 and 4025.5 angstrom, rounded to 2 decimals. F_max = 10.21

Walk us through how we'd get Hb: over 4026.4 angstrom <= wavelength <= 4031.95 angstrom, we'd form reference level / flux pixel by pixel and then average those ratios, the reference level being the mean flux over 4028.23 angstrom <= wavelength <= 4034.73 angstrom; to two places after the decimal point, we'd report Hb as 1.12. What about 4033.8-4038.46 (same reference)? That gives 1.13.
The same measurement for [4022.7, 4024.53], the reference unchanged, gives 2.53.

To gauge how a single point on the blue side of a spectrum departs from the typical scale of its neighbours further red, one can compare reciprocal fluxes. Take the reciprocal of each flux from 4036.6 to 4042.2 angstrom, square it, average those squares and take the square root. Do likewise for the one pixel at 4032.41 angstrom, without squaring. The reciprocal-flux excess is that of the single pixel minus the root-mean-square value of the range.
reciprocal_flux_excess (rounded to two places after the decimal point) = -0.01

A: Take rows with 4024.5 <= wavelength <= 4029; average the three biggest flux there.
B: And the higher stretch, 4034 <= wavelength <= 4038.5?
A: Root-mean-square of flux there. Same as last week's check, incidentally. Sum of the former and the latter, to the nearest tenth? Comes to 39.1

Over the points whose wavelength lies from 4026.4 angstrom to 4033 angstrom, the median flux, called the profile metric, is 23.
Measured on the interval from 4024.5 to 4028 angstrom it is 13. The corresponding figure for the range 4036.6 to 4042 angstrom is 17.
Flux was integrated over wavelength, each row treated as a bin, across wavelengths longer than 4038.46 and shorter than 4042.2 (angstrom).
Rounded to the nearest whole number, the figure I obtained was 62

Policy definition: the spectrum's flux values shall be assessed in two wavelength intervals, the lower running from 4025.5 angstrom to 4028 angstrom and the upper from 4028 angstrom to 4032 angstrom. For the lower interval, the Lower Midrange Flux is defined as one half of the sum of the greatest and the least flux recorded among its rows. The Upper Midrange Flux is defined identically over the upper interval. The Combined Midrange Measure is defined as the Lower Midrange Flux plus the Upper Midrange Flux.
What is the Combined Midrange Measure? 38.1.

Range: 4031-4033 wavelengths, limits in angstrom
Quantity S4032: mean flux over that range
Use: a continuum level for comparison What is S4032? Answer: 23.5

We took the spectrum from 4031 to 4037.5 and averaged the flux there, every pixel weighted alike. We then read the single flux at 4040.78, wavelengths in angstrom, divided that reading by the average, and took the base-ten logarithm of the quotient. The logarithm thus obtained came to -0.14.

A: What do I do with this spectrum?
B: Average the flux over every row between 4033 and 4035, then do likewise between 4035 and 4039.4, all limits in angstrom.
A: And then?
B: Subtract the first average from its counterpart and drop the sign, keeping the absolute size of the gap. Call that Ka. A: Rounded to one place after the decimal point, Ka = 2.7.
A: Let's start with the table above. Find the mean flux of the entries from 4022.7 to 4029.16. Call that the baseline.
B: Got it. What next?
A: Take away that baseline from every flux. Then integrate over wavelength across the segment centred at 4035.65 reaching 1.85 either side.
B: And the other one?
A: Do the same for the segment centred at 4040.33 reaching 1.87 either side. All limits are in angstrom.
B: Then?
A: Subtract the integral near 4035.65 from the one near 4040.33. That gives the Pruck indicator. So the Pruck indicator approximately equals -16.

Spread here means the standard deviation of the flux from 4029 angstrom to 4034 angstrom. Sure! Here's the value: 0.6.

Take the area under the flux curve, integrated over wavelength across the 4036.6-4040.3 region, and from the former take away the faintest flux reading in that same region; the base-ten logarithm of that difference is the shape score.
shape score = 1.71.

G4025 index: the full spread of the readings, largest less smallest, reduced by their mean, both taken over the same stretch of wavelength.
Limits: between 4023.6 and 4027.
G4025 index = -4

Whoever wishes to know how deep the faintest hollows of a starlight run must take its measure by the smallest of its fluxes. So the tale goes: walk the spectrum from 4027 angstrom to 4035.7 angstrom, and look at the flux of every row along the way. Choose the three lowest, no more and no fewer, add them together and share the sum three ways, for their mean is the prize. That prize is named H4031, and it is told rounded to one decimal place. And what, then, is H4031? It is 20.7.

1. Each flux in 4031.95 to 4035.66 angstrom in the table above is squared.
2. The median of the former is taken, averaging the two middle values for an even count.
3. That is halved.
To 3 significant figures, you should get 251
